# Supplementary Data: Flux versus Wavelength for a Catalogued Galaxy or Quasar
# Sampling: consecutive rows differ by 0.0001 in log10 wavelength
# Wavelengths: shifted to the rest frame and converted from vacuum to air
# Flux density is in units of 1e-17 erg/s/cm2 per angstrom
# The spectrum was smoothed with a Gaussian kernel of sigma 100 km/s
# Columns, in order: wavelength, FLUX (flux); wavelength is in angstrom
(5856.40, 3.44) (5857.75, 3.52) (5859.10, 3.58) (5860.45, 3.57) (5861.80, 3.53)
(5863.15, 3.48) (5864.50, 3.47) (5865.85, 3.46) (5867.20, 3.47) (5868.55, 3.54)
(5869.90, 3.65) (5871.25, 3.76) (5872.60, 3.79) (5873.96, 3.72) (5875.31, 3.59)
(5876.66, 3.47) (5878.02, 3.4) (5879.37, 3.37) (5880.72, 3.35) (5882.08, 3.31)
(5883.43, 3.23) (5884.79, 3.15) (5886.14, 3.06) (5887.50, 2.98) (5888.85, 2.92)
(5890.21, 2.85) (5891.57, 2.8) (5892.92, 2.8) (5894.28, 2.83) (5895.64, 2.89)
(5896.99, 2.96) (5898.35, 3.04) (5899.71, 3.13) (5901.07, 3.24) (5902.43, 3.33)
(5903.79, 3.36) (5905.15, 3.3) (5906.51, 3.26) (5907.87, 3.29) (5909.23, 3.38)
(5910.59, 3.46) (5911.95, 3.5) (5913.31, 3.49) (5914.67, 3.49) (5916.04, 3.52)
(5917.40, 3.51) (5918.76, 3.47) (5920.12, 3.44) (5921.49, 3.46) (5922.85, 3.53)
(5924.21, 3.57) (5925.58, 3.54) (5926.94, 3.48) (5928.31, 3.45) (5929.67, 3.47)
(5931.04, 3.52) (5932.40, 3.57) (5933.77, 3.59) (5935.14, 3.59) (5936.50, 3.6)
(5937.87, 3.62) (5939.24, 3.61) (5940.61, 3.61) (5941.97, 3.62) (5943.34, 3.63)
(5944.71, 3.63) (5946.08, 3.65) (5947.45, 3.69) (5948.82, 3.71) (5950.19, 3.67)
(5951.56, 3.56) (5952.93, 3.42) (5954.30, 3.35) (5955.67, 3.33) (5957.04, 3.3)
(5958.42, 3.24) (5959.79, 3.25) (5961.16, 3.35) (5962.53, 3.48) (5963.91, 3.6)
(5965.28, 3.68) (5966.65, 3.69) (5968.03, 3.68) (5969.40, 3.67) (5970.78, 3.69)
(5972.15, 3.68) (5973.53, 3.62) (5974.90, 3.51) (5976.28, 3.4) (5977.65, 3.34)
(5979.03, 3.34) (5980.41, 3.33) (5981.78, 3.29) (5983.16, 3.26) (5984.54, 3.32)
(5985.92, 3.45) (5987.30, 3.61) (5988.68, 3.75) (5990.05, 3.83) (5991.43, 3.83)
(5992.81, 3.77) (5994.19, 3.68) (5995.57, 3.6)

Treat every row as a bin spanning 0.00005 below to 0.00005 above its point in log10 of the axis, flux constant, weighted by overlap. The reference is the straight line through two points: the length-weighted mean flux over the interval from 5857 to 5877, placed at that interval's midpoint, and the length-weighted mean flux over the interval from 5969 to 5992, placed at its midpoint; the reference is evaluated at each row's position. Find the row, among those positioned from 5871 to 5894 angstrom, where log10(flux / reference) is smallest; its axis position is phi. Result 5891.57 angstrom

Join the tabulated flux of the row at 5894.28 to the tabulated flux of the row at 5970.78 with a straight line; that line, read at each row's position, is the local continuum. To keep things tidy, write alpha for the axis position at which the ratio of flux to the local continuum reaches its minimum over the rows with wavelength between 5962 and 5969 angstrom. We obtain 5962.53 angstrom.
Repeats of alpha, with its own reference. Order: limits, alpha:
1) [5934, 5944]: 5943.34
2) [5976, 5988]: 5983.16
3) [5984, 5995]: 5984.54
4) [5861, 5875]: 5867.20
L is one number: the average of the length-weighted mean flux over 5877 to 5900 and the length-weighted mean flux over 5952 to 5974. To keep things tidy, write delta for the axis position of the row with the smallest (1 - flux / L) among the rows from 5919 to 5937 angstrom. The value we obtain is 5936.50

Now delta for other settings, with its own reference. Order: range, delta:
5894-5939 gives 5937.87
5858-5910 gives 5872.60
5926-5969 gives 5948.82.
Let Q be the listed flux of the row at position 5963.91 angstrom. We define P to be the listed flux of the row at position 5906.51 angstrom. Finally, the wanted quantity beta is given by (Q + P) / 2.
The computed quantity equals 3.43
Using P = 3.26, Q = 3.6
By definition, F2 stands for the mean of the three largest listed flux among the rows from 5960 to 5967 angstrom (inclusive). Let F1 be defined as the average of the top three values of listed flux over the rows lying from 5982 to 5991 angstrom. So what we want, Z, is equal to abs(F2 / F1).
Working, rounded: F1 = 3.73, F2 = 3.66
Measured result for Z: 0.98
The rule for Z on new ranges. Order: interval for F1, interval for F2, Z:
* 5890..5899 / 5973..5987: 1.19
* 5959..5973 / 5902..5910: 0.91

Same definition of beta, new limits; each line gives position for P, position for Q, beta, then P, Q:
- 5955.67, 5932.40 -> 3.45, 3.33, 3.57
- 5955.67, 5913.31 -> 3.41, 3.33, 3.49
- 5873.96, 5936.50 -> 3.66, 3.72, 3.6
